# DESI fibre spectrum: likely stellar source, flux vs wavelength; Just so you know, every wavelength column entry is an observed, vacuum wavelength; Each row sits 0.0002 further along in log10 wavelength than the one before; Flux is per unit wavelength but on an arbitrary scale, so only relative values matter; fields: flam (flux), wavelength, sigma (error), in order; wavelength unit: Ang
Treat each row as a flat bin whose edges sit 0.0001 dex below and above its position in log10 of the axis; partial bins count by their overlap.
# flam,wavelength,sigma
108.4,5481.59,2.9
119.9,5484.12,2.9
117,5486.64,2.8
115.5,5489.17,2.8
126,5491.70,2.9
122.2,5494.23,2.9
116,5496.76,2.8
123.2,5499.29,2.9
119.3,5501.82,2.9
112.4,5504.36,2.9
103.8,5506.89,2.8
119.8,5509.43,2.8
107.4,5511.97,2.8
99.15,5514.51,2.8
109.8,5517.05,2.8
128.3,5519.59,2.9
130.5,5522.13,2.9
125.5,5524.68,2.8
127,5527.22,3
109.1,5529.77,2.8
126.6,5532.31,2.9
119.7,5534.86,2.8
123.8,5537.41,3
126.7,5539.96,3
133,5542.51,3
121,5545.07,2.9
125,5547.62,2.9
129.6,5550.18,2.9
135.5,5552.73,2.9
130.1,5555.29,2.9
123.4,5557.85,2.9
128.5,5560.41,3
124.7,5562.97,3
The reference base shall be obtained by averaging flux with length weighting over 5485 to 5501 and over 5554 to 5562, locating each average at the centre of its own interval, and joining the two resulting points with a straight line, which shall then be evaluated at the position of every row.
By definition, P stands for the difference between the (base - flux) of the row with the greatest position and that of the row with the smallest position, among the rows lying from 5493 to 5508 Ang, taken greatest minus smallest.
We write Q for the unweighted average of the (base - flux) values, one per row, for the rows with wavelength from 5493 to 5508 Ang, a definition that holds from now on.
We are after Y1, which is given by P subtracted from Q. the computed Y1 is -15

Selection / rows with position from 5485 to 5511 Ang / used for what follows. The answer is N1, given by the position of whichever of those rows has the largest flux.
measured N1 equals 5491.70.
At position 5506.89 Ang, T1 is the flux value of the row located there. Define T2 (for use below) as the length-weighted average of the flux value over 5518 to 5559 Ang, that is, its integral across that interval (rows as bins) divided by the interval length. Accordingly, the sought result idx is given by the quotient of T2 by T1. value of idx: 1.21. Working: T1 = 103.8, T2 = 126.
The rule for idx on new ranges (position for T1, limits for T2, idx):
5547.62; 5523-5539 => 0.98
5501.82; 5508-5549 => 1.01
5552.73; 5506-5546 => 0.88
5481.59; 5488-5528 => 1.09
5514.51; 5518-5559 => 1.27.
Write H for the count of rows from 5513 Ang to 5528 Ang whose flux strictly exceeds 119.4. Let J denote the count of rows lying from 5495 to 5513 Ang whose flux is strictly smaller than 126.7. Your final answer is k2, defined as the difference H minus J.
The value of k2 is -3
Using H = 4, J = 7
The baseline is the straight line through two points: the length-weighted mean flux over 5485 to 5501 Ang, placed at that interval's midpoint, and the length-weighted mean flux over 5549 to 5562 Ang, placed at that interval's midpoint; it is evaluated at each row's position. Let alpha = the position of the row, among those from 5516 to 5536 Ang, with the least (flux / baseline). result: 5529.77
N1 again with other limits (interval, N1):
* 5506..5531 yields 5522.13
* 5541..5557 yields 5552.73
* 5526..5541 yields 5527.22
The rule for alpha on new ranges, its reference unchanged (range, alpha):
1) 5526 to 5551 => 5529.77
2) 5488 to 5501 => 5496.76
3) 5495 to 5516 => 5514.51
